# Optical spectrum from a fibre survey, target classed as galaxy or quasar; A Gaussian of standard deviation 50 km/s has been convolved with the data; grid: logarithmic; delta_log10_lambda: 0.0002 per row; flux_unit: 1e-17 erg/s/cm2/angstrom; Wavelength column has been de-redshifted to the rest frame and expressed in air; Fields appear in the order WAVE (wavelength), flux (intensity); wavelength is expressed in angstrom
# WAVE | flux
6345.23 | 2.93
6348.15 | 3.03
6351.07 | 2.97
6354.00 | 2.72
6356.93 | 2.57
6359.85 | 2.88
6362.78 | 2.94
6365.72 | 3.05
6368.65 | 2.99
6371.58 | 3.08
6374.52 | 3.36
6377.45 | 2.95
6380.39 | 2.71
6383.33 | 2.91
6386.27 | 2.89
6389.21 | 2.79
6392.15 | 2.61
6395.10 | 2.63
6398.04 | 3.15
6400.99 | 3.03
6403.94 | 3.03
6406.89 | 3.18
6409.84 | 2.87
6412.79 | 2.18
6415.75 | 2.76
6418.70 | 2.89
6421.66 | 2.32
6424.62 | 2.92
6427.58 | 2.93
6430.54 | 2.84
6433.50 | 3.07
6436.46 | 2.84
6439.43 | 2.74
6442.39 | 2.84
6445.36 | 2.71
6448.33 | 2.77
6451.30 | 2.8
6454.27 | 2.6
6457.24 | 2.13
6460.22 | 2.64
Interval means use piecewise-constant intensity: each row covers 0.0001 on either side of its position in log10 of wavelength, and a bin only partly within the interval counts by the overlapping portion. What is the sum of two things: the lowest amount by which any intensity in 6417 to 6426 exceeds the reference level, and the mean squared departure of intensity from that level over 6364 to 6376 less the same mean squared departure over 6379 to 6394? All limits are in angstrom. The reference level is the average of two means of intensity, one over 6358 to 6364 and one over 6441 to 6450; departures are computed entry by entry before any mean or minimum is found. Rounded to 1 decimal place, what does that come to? -0.4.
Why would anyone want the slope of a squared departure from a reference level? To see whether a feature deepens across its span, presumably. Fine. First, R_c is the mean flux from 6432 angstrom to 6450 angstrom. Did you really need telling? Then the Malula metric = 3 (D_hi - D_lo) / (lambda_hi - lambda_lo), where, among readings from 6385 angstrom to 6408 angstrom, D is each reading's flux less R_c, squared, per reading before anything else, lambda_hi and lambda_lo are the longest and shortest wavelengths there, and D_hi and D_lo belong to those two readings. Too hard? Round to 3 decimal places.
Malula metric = 0.017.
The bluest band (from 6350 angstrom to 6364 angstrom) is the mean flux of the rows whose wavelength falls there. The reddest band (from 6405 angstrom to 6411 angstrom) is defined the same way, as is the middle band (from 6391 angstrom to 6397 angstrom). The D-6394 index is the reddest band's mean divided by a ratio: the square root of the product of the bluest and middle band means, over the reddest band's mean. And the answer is 3.37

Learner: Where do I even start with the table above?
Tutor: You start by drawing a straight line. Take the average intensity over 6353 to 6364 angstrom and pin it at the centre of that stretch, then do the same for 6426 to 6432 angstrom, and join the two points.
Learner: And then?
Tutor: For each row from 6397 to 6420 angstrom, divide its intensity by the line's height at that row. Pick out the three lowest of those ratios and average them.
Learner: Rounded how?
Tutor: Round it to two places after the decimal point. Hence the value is 0.91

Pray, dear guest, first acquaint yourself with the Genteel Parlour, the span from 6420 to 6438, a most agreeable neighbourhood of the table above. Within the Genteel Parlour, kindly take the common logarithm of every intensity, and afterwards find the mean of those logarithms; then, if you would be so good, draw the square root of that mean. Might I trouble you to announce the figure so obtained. 0.670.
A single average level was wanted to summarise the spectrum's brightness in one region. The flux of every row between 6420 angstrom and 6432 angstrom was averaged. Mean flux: 2.75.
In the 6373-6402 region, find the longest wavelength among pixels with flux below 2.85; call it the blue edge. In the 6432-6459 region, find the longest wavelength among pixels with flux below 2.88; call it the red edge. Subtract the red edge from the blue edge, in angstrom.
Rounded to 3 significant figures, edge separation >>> -62.1 angstrom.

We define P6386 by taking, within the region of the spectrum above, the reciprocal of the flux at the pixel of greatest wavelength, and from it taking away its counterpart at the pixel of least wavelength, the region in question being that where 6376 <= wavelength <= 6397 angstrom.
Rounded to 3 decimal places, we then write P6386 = 0.041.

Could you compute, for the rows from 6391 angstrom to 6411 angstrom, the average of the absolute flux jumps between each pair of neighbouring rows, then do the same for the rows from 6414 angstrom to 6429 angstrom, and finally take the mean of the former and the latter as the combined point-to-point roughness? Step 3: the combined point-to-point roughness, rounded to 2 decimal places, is 0.26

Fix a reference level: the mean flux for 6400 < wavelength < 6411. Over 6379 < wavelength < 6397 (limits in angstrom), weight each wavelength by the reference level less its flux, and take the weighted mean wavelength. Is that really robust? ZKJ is 6389.0 angstrom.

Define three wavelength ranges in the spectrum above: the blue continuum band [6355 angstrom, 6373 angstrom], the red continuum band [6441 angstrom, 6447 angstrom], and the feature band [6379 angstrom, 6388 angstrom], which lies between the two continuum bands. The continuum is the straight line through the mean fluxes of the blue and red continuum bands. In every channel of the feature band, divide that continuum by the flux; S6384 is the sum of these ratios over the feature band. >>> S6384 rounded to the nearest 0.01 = 3.05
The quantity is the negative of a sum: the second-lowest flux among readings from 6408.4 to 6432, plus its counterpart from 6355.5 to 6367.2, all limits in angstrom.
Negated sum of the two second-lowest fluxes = -5.20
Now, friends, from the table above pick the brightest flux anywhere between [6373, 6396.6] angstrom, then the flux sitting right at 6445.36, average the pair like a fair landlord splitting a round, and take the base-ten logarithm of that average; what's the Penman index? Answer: 0.482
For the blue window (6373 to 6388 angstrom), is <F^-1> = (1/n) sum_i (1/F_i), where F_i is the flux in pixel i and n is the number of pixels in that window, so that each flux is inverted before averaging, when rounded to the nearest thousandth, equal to 0.339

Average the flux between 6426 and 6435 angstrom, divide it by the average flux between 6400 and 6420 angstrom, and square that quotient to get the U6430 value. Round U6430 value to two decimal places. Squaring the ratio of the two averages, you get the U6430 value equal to 1.07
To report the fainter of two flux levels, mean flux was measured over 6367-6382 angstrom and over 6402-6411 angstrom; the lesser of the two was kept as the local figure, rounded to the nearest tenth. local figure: 3.0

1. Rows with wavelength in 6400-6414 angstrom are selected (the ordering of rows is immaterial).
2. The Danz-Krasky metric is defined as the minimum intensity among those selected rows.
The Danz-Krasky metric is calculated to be 2.18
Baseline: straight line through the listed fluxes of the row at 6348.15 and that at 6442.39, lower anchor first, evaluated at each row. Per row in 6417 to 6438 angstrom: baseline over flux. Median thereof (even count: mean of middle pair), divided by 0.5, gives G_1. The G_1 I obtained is 2.00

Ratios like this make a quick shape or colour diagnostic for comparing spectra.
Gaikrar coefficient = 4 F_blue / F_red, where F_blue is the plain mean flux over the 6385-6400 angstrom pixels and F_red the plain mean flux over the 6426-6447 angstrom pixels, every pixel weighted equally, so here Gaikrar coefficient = 3.95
